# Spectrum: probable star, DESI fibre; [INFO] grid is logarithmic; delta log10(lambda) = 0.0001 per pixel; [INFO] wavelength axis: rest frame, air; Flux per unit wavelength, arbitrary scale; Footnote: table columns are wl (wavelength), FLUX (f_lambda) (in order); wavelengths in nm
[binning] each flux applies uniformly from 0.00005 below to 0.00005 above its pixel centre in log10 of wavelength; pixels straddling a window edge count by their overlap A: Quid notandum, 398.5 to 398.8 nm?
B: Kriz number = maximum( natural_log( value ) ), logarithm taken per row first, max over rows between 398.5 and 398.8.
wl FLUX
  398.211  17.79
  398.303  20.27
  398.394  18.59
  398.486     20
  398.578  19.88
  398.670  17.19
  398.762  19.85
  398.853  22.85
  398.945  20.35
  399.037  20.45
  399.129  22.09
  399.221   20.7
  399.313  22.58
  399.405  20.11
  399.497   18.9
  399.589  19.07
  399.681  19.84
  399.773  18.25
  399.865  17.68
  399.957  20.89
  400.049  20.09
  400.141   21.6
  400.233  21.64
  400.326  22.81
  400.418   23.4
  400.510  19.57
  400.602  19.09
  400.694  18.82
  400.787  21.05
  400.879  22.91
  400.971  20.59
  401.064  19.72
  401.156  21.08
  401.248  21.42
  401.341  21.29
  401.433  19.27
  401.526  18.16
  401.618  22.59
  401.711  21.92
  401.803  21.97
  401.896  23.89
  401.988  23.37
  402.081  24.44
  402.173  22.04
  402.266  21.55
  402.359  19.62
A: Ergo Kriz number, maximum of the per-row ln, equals 2.99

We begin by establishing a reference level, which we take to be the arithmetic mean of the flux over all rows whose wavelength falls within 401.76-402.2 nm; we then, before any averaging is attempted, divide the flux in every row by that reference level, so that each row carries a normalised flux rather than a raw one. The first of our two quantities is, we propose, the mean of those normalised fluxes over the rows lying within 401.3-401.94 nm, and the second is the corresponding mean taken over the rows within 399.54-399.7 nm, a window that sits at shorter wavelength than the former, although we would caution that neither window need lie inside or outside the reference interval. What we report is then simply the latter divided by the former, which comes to 0.91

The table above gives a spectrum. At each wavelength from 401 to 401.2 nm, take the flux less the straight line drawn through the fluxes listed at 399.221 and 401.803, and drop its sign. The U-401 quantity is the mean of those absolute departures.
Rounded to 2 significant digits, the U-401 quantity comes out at 1.2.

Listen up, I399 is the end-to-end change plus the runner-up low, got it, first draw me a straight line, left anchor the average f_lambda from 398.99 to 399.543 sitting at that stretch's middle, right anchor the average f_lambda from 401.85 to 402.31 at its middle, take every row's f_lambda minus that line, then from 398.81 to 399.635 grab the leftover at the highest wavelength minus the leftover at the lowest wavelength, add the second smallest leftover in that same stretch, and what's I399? -6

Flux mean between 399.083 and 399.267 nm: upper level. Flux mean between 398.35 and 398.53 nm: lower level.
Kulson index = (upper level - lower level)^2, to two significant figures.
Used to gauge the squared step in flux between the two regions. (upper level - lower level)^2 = 4.4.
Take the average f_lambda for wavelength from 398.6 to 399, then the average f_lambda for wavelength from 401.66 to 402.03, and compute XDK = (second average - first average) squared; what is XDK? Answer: 7.4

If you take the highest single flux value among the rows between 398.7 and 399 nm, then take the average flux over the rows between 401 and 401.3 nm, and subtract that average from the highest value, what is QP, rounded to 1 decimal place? 2.1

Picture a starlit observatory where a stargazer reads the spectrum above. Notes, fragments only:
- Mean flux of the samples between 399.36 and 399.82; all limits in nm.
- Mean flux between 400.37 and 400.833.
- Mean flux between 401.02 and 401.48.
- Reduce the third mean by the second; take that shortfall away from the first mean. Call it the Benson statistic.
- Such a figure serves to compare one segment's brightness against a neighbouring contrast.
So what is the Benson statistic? 19.1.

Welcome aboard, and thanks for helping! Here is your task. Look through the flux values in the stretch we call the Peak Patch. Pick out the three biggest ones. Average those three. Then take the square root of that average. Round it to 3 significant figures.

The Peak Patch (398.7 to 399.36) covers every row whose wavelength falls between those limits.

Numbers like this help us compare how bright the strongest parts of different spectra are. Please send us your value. 4.74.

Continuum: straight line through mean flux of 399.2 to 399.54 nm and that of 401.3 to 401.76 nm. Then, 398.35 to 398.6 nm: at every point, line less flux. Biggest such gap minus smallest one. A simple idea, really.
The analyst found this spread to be 1.4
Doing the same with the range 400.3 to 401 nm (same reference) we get 4.6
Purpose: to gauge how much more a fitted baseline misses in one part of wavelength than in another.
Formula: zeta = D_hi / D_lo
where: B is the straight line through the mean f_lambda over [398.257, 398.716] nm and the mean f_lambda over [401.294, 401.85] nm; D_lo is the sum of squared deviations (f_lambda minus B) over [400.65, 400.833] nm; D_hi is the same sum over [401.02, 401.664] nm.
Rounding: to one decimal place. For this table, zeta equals 5.0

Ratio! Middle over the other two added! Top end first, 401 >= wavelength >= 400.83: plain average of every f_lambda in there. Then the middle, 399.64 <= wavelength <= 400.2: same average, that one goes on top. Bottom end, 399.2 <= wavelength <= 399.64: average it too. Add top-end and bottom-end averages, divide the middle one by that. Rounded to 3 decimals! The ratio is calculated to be 0.469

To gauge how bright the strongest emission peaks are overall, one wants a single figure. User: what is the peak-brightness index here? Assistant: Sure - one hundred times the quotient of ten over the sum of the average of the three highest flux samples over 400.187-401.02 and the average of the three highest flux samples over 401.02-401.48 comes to 22.6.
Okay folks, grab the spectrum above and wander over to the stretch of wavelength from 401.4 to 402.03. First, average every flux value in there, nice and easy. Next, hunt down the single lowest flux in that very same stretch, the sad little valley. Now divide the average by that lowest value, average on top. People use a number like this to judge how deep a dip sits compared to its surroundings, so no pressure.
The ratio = 1.19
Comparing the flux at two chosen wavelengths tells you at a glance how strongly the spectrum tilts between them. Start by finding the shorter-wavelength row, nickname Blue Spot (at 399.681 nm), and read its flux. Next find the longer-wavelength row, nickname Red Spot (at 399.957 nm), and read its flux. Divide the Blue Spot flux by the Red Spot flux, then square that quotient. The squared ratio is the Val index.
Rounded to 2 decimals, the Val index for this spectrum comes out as 0.90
